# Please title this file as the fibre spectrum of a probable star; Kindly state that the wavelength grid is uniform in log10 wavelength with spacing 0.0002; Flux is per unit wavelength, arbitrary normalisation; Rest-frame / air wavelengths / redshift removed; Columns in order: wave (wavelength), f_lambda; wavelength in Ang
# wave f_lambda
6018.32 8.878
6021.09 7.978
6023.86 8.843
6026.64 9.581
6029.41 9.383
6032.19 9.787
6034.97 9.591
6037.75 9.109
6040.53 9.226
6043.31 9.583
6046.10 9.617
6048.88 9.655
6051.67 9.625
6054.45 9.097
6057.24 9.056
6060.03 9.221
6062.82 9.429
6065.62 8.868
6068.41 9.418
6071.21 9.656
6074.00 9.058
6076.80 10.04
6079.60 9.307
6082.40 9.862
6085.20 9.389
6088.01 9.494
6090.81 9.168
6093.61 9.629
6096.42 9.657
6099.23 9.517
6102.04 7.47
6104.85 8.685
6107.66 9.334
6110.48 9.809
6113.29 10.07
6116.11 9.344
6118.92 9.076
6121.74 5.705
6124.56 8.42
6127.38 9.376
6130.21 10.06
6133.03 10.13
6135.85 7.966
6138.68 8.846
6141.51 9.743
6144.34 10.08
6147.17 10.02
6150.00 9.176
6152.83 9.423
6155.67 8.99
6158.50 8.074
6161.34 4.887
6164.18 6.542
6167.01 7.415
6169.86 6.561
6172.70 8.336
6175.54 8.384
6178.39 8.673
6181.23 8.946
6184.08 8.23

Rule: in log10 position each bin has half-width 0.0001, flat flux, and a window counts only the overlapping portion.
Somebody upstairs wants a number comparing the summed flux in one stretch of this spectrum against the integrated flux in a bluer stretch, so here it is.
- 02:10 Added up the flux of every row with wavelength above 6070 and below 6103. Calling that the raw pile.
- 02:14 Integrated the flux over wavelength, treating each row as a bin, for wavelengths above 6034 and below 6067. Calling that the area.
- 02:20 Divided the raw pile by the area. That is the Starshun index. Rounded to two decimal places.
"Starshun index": 0.36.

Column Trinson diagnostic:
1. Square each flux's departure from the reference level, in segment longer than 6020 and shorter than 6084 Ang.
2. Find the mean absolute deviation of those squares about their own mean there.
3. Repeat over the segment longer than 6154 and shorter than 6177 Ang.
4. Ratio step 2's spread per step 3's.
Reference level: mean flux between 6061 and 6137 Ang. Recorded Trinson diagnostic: 0.043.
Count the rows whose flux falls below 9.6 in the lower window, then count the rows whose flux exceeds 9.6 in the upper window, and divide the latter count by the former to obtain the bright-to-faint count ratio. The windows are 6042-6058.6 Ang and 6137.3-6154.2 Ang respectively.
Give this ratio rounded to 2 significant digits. 1.0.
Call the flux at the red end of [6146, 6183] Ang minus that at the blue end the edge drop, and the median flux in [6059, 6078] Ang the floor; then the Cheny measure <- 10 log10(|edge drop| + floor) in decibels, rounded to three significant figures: 10.2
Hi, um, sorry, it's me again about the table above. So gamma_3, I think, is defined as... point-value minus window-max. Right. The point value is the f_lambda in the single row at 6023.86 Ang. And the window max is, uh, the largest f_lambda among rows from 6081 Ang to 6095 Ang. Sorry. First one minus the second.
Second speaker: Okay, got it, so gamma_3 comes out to -1.0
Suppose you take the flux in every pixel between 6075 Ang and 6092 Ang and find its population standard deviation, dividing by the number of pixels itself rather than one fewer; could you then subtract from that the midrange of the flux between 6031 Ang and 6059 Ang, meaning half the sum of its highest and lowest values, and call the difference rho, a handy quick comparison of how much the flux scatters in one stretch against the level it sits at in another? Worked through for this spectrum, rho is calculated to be -9.1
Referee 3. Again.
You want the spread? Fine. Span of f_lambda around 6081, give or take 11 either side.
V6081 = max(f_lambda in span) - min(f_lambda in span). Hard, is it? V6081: 1.0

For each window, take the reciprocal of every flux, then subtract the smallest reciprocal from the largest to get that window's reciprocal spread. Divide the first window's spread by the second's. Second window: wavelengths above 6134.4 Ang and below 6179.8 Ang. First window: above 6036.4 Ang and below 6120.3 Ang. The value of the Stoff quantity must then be 0.33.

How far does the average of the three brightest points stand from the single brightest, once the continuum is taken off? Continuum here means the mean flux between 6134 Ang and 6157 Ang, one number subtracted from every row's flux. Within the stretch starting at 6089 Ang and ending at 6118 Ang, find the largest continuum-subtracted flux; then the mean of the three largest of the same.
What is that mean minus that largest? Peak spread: -0.22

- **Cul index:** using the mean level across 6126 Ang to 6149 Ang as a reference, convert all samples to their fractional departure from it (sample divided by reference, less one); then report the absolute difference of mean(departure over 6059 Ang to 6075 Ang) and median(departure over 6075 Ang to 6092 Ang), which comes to 0.017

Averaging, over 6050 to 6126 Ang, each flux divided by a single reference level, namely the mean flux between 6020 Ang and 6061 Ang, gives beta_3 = 0.99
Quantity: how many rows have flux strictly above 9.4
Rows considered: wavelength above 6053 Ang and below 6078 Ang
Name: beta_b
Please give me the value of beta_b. 4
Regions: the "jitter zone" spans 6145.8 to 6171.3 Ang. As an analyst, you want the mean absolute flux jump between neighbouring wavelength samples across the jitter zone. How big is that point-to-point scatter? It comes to 1.1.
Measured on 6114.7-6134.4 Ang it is 1.3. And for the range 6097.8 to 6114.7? 0.9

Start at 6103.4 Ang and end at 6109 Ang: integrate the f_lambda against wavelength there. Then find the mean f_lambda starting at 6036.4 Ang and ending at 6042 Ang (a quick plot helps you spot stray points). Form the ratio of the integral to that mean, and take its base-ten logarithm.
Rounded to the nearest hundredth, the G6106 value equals 0.74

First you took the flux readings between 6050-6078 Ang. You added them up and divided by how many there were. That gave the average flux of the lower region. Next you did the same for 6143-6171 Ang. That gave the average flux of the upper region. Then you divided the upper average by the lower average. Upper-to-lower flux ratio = 0.87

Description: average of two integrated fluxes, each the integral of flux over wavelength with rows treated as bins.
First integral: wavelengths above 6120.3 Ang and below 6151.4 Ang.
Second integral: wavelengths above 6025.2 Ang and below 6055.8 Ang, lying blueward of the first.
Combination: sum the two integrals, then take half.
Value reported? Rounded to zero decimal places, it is 286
